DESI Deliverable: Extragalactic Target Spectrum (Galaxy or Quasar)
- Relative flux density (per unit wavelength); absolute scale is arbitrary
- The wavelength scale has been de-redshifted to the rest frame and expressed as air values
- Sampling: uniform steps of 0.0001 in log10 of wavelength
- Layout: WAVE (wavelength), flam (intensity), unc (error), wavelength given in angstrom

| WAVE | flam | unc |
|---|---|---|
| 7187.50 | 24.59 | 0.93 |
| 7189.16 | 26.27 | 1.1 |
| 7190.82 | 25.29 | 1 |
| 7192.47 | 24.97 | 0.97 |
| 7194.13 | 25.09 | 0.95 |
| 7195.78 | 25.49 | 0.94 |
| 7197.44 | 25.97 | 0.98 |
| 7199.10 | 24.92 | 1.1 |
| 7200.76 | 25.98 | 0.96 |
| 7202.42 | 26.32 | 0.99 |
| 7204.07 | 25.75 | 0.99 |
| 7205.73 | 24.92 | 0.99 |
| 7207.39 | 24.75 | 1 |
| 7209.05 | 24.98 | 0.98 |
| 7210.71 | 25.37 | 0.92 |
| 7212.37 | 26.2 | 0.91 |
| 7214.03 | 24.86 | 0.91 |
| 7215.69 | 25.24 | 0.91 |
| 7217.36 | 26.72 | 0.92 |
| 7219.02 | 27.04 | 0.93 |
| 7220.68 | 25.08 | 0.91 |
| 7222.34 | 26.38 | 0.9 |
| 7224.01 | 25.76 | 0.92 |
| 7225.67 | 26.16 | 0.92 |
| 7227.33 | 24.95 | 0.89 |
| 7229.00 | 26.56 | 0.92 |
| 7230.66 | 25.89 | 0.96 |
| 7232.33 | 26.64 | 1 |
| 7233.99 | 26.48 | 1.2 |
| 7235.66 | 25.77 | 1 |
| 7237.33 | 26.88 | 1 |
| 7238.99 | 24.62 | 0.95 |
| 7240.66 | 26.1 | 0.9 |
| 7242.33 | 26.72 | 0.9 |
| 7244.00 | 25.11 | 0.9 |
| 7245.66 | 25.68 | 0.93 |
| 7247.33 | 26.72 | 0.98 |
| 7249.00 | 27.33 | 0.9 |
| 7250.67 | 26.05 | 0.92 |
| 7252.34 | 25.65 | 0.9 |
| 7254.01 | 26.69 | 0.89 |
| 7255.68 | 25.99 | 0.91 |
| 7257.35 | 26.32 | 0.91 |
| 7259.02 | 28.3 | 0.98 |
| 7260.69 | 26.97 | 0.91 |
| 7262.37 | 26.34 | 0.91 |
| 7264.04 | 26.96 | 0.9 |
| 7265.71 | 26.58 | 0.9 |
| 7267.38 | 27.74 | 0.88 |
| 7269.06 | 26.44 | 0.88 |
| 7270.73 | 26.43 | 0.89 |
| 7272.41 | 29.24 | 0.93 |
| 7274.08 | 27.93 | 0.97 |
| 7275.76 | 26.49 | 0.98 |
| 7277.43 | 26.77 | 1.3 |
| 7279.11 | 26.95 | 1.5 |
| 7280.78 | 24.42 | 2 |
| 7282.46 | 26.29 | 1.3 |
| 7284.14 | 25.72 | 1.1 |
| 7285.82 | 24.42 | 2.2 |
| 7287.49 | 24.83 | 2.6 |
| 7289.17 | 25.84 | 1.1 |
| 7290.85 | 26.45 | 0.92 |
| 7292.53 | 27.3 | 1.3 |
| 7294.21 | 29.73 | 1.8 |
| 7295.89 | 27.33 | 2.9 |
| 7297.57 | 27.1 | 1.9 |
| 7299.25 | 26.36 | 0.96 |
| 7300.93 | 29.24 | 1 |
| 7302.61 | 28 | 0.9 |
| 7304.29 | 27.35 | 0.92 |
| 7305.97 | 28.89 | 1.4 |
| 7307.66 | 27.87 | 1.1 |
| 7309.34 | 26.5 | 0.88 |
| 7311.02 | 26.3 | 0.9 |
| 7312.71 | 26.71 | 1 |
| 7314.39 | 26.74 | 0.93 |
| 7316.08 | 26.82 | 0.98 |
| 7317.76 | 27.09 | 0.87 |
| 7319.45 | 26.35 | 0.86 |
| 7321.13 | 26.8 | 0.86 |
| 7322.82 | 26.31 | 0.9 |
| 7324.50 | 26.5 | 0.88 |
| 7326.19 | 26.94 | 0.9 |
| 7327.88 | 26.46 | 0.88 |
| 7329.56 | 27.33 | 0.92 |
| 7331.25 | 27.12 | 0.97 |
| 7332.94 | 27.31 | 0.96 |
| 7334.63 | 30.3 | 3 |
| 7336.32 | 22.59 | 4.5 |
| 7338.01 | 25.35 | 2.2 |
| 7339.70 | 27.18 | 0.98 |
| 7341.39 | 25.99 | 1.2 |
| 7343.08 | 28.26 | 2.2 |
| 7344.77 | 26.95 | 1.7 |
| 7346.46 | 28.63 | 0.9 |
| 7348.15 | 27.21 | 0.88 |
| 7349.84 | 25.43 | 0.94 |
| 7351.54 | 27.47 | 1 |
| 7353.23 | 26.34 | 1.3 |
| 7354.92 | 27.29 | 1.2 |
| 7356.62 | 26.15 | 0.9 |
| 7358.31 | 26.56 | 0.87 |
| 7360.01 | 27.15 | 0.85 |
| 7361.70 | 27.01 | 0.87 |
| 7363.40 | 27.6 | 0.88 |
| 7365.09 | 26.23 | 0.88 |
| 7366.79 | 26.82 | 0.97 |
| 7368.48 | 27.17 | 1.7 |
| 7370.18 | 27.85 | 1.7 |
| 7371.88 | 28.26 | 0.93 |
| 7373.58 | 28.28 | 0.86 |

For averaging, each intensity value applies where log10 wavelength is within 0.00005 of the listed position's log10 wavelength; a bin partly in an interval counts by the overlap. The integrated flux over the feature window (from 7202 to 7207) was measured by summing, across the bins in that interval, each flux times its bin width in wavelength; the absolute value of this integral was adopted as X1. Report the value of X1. 128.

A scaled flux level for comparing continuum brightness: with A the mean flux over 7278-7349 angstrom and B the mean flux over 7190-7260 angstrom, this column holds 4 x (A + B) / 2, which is 106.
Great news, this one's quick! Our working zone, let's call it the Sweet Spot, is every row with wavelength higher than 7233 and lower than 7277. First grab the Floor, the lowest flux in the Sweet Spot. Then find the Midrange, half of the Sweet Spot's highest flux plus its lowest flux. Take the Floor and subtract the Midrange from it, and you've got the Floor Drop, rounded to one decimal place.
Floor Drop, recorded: -2.3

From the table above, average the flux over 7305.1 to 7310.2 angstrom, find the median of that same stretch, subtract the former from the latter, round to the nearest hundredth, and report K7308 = 0.12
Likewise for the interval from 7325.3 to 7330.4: 0.03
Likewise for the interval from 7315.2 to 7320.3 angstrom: 0.07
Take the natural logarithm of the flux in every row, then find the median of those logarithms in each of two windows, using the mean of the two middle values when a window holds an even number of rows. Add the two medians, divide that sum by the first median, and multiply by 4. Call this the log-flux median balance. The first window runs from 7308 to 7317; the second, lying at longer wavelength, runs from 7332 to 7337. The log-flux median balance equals 8.03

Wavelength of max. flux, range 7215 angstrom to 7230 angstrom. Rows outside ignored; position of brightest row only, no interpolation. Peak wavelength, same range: 7219.02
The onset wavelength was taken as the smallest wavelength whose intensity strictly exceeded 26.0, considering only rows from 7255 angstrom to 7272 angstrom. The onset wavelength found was 7257.35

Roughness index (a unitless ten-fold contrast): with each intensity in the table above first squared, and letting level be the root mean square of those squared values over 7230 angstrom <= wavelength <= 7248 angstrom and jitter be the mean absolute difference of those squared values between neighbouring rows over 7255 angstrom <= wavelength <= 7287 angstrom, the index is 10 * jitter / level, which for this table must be 0.88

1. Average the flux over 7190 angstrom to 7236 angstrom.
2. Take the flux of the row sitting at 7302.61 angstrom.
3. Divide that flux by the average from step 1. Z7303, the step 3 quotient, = 1.09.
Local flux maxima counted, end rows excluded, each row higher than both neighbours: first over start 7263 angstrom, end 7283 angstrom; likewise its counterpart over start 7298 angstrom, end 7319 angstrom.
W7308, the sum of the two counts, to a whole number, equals 5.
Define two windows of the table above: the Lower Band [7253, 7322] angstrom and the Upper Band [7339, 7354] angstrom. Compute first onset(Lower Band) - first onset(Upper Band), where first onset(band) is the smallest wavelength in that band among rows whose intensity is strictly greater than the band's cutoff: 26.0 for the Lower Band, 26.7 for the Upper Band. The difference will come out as -85.7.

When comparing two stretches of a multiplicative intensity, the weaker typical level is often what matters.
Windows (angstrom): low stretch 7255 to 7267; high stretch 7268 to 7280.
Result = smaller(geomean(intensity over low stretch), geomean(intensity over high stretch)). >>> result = 26.8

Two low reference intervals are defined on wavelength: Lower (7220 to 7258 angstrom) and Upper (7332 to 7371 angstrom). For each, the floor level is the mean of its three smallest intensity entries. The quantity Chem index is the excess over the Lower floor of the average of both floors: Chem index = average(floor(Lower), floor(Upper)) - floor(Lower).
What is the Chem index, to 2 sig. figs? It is -0.21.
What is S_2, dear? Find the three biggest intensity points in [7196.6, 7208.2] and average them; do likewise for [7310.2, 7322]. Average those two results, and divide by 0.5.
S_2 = 53.0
